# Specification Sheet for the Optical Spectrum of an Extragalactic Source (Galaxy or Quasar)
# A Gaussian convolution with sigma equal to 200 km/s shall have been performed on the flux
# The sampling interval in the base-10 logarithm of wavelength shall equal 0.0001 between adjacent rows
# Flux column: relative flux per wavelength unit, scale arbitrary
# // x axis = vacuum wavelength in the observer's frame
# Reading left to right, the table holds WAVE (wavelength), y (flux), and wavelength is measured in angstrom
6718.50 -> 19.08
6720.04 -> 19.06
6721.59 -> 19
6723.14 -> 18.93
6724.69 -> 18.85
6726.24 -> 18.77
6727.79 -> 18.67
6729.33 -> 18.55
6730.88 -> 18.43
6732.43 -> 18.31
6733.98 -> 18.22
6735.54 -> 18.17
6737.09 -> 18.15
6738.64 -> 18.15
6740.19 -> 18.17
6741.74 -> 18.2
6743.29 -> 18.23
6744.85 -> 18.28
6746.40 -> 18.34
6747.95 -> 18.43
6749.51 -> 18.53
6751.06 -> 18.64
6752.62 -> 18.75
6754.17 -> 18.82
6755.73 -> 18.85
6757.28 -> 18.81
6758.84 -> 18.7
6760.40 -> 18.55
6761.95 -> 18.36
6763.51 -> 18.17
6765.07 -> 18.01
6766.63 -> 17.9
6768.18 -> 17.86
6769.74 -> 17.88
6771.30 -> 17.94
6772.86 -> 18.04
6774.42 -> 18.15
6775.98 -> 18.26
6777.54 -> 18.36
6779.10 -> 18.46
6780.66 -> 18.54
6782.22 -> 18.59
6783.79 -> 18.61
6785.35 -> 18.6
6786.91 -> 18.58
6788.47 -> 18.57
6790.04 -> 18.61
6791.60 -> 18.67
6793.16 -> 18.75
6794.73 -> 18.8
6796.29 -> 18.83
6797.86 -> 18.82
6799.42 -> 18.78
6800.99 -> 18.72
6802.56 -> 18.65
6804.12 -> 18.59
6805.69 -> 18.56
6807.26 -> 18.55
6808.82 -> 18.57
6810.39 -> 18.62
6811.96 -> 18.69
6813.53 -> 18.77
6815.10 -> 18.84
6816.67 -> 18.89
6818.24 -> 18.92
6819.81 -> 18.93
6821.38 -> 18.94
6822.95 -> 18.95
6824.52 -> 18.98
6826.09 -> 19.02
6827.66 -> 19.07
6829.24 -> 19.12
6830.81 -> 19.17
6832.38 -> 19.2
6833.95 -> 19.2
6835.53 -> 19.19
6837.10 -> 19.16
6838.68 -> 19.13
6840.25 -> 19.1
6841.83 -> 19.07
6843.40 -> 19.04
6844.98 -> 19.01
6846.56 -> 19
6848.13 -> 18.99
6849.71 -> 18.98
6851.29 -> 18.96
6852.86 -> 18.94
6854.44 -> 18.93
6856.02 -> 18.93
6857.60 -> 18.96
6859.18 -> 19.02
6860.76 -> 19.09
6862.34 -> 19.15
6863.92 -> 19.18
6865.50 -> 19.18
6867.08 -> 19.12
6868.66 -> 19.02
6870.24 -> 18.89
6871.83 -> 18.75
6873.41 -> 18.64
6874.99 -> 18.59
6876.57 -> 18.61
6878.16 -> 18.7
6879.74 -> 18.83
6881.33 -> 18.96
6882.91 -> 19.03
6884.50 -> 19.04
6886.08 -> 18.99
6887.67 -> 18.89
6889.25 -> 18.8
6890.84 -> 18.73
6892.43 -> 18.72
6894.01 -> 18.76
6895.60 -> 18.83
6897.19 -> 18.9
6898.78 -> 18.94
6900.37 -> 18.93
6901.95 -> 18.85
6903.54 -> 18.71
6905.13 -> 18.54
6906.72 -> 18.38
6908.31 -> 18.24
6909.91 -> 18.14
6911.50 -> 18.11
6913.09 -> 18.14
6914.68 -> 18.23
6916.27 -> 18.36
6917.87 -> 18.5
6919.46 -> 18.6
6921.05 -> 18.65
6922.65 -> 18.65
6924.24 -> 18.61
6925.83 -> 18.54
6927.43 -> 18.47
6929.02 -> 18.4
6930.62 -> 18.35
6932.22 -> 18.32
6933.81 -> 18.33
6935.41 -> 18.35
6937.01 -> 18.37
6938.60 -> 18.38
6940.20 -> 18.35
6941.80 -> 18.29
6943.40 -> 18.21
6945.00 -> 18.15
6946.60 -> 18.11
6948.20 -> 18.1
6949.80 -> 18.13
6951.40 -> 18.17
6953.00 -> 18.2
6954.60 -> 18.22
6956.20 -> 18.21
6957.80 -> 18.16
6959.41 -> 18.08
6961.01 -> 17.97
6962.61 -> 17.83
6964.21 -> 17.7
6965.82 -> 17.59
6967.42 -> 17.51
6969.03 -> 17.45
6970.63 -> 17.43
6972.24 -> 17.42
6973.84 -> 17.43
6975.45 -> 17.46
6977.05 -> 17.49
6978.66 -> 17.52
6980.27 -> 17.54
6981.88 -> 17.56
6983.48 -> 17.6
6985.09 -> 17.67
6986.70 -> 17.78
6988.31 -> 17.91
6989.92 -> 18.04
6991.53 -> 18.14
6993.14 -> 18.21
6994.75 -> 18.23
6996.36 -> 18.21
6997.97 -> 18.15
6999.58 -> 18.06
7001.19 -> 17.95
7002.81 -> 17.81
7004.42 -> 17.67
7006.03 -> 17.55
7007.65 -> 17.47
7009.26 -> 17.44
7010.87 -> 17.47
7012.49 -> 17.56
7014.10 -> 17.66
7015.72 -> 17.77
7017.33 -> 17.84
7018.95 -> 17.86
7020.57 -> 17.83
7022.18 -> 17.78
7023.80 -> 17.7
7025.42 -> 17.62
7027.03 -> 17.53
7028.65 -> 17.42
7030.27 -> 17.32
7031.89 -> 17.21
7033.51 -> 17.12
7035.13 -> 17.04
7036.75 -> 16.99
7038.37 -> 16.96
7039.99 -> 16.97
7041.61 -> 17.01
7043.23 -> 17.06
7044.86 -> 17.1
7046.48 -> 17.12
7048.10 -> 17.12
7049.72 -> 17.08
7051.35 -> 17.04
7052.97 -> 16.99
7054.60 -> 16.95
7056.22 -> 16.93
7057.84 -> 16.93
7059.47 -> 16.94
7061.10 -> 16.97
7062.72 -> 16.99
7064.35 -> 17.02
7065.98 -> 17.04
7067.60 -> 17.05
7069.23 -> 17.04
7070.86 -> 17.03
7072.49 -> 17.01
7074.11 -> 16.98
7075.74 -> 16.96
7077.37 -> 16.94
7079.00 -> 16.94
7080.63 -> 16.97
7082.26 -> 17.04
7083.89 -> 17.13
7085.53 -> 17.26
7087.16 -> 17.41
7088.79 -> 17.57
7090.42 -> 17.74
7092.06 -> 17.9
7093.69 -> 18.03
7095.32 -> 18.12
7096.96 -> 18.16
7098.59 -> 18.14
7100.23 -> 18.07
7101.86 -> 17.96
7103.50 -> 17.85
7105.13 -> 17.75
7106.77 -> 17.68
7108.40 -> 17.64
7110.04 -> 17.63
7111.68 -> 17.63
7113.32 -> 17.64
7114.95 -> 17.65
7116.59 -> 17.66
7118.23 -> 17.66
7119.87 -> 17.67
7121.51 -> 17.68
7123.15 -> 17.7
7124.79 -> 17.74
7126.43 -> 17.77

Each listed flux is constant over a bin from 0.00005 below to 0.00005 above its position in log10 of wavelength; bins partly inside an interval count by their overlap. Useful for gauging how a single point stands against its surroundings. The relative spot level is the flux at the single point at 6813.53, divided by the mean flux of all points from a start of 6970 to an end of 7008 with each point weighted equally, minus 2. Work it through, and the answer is -0.94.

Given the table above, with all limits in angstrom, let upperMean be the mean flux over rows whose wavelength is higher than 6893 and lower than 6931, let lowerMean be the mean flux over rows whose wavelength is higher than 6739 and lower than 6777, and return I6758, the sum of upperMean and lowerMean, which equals 36.9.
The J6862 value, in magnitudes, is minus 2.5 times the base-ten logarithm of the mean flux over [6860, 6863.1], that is -3.20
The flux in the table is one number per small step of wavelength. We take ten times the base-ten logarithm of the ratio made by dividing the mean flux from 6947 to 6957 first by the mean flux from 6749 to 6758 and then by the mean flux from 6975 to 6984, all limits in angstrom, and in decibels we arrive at -12.6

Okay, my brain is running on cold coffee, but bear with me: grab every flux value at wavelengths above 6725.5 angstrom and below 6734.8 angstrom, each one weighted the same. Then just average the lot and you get 18.5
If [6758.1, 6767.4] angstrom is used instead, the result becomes 18.3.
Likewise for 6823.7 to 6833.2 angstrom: 19.1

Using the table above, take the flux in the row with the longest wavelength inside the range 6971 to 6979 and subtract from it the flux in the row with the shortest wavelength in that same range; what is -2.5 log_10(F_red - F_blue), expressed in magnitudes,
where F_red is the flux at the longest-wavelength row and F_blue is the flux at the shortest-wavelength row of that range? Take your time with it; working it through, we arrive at 2.5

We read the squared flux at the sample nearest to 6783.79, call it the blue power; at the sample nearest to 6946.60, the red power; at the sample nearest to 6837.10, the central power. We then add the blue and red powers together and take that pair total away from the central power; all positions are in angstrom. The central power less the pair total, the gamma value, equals -307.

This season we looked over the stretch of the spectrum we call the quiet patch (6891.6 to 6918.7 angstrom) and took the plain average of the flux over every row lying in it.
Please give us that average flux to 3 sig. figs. 18.5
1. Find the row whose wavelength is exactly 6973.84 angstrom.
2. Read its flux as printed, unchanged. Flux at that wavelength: 17.43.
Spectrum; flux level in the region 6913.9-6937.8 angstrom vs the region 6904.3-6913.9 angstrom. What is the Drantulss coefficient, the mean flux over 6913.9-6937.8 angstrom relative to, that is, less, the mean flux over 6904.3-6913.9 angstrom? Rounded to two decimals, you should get 0.19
